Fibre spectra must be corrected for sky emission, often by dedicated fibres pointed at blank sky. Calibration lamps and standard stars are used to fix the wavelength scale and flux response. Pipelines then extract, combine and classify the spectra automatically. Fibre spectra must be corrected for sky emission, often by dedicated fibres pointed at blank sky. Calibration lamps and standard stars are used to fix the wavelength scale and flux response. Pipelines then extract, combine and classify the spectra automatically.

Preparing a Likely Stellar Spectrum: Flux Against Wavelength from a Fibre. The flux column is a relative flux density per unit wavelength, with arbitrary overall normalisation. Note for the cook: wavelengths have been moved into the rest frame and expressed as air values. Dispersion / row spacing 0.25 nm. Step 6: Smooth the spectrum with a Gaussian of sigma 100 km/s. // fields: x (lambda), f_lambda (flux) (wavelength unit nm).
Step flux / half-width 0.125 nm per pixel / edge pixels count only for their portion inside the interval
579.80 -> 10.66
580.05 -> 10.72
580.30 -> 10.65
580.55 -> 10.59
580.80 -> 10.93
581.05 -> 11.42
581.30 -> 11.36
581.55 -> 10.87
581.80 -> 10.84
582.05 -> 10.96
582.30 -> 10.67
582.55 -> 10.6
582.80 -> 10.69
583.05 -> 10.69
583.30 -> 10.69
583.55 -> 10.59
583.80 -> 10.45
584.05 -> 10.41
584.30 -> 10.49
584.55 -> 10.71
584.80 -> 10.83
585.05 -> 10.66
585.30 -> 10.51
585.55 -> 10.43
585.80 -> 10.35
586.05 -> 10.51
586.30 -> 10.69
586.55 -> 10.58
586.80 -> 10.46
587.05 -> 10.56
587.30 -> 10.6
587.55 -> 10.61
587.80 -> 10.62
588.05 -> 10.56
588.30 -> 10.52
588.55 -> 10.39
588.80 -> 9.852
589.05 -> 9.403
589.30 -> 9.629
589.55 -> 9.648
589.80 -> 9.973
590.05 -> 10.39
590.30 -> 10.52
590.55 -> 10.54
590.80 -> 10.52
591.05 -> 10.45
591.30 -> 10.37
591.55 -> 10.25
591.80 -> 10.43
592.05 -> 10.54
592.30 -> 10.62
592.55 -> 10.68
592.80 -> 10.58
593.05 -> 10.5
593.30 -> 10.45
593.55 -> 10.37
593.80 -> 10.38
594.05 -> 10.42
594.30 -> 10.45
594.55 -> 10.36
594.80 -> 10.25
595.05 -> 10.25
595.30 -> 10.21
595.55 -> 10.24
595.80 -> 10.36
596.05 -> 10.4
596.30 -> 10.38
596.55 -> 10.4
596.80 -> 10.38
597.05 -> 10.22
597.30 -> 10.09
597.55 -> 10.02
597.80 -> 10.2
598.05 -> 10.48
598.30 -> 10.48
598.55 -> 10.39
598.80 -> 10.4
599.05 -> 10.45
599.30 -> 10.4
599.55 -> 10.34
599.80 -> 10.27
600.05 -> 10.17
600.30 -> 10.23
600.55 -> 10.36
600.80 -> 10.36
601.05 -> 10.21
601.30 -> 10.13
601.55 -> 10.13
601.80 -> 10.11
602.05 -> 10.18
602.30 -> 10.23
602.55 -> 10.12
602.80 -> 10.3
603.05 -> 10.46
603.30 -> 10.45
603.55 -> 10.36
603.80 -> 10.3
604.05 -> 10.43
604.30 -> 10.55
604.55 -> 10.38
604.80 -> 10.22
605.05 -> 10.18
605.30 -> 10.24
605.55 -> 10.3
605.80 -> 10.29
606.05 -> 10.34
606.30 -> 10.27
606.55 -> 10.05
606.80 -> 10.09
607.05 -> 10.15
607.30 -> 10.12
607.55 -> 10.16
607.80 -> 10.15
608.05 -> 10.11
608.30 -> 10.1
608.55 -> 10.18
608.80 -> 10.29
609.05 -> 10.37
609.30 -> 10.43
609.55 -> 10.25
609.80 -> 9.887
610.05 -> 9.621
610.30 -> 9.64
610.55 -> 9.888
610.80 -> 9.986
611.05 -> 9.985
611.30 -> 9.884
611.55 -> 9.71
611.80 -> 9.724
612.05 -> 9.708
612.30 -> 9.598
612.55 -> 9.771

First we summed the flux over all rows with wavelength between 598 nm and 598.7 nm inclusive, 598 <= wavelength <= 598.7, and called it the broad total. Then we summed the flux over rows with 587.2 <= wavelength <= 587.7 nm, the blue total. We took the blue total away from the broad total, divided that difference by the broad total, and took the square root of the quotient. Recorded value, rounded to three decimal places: 0.569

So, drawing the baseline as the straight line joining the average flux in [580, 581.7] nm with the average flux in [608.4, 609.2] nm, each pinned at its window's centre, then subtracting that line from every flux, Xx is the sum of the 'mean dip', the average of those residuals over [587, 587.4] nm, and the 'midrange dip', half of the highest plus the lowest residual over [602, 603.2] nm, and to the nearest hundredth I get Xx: -0.34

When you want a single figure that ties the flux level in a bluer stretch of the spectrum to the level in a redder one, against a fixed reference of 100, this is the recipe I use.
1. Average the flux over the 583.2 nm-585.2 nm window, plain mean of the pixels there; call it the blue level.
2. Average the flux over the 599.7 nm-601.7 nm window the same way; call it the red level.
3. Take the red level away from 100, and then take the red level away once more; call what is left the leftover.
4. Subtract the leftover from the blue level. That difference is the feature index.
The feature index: -68.9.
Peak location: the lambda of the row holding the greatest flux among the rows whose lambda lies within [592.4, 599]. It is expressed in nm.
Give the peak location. 592.55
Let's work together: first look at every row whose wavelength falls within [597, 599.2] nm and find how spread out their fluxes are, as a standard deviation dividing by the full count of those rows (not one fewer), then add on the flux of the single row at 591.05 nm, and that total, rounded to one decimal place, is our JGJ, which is 10.6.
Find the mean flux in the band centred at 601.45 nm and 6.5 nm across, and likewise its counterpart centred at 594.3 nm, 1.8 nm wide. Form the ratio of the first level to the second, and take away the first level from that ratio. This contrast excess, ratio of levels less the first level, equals -9.32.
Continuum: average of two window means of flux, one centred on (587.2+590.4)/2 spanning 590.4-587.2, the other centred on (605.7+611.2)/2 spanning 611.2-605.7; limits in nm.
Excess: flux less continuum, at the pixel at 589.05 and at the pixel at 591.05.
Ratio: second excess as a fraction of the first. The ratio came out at -0.4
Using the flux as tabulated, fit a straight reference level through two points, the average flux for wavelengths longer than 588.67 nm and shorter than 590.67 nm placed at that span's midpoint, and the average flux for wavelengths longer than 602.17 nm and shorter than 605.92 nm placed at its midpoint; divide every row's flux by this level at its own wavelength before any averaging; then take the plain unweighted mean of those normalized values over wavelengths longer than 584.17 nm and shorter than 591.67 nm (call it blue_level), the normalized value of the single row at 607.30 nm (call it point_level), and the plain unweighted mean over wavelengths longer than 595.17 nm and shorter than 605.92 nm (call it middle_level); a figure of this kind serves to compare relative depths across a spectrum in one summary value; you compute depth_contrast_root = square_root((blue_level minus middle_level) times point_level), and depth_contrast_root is 0.19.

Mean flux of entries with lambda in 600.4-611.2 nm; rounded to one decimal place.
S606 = 10.2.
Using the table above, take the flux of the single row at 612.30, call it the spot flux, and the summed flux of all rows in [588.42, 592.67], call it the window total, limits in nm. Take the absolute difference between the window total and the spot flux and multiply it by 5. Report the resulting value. 823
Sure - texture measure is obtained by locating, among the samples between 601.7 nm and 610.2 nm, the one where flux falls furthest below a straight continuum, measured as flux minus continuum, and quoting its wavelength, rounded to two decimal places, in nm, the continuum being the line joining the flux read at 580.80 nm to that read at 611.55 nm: 610.05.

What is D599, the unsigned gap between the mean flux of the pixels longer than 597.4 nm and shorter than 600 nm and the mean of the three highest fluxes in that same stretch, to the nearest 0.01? 0.13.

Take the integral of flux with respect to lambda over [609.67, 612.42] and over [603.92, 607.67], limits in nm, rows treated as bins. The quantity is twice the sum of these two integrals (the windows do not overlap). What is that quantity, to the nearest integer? 131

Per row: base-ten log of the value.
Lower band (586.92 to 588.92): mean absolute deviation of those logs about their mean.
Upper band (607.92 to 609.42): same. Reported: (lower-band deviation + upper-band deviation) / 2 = 0.0061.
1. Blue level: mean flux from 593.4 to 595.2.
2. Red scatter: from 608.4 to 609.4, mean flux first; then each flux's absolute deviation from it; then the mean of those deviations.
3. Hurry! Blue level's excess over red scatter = 10.3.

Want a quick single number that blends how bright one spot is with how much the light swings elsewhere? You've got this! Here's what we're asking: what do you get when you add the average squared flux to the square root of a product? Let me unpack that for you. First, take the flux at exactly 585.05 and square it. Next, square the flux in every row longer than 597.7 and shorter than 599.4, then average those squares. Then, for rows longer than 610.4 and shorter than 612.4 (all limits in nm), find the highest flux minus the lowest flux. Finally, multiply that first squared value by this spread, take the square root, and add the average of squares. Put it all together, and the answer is 115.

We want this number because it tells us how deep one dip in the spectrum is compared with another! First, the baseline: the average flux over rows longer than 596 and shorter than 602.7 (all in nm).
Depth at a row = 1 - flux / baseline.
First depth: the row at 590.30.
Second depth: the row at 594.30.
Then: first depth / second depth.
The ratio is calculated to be 1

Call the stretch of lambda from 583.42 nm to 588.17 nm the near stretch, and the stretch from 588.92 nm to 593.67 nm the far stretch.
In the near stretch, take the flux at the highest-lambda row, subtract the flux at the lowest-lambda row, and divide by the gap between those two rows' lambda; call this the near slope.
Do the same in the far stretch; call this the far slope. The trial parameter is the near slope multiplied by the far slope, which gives -0.0014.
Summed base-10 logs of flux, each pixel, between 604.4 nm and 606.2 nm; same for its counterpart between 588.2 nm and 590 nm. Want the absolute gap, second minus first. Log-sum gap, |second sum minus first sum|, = 0.111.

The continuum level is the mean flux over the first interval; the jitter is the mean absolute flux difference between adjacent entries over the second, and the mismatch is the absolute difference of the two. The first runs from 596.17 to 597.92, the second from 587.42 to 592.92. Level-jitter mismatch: 10.1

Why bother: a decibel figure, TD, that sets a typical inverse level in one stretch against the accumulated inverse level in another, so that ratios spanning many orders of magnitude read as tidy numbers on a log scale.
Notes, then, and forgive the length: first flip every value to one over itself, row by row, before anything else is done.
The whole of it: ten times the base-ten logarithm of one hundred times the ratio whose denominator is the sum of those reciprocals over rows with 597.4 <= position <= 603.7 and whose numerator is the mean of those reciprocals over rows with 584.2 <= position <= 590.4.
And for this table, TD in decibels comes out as 5.99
